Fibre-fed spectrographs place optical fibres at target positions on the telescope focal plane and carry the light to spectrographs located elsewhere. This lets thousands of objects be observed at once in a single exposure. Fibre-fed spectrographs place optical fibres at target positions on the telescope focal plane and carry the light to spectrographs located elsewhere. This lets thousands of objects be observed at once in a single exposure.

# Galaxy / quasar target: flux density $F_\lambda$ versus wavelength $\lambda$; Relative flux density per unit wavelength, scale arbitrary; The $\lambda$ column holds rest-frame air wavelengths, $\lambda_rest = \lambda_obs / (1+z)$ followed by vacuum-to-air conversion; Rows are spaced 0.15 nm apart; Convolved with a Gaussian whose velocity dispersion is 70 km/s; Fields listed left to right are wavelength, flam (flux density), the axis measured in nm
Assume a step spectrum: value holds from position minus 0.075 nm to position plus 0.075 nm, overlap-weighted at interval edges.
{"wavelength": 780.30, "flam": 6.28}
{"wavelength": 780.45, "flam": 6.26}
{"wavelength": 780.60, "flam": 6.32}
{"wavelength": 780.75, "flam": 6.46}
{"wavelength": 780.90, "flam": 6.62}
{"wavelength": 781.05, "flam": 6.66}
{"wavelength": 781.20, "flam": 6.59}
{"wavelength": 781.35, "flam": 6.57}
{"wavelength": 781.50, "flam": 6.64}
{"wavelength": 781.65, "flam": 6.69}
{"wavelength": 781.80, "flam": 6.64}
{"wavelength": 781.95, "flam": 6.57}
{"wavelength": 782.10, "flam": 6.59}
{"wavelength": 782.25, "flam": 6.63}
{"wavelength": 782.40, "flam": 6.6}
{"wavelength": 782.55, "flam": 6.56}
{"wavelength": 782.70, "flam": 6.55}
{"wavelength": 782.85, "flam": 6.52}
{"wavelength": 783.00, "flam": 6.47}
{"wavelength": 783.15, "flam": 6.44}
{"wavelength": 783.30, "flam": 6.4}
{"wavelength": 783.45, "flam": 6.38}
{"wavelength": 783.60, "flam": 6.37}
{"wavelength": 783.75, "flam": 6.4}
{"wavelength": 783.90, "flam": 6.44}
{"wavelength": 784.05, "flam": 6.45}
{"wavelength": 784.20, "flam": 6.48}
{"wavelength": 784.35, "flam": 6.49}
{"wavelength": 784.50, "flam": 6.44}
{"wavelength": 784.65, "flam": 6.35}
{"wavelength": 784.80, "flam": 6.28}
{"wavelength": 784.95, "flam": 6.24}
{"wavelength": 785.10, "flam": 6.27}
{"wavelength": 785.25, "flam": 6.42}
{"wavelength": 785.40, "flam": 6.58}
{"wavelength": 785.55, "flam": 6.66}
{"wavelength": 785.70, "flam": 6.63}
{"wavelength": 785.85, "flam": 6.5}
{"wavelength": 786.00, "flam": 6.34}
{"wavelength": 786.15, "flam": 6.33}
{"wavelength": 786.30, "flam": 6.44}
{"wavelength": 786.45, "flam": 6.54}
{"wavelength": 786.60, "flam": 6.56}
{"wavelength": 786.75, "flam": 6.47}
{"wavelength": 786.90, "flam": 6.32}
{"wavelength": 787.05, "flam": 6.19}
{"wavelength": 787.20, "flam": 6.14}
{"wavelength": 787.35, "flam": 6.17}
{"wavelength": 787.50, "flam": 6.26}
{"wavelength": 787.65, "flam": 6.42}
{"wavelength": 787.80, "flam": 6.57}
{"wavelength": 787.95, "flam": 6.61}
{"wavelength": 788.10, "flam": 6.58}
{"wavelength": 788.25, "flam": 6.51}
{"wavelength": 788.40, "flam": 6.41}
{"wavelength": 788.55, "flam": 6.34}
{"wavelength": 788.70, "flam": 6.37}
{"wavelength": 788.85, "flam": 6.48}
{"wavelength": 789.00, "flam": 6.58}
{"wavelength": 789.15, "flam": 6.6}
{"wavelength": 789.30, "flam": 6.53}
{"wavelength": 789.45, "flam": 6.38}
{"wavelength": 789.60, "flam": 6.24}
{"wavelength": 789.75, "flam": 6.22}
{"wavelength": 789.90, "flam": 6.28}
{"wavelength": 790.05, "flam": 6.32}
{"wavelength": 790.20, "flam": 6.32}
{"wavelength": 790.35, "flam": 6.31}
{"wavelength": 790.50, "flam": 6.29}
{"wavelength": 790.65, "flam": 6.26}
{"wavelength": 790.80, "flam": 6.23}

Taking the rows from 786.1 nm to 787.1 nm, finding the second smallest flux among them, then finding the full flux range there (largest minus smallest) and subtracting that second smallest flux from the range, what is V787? -5.95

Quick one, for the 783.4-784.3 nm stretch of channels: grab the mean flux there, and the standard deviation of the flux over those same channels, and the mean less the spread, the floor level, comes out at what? 6.38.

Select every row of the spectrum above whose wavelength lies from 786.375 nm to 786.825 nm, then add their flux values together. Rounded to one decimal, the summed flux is 19.6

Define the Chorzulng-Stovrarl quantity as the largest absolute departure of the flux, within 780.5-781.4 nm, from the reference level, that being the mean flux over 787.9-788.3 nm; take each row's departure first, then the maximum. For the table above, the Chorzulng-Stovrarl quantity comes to 0.25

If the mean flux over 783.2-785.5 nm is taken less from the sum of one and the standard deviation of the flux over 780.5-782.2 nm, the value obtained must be -5.30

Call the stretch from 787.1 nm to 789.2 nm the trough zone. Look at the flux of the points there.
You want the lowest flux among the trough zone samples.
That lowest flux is 6.14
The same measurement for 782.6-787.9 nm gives 6.14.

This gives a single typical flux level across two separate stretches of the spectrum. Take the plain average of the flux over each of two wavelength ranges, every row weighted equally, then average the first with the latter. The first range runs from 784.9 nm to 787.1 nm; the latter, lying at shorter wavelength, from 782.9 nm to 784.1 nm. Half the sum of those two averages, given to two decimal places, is 6.43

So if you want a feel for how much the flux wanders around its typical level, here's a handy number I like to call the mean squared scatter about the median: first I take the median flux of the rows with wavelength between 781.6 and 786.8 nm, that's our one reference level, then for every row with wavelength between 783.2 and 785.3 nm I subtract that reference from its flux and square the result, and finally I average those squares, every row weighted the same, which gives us 0.0126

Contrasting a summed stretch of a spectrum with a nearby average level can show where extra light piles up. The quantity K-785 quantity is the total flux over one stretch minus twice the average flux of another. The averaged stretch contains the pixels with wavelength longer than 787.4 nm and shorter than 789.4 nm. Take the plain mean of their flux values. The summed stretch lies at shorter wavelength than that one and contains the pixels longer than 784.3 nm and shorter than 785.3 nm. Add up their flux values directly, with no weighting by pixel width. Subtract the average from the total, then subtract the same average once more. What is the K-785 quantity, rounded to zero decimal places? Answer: 32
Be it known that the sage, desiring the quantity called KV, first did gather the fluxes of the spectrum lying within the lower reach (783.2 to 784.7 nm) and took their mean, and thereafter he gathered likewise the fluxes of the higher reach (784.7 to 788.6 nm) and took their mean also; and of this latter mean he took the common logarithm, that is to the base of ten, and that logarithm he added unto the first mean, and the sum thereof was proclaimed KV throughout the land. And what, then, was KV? 7.23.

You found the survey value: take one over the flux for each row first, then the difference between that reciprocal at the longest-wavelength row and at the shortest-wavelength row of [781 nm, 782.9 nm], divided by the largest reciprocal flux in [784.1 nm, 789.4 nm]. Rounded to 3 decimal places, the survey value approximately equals 0.020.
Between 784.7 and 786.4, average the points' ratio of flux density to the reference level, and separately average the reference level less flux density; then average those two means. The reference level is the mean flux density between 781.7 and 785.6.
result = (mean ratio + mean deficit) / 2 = 0.518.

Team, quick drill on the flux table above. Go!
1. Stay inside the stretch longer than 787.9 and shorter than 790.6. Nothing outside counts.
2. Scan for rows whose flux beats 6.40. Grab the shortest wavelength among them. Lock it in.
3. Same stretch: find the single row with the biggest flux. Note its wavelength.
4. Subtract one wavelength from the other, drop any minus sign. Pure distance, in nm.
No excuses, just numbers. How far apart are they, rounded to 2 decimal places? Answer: 0.00 nm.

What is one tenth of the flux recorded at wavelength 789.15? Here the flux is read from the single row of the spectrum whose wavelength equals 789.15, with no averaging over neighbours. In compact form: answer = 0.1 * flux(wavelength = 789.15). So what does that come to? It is 0.660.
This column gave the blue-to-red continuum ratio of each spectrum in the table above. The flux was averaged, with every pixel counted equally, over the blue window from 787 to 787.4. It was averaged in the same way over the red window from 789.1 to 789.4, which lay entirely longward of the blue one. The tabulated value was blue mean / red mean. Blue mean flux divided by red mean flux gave 0.94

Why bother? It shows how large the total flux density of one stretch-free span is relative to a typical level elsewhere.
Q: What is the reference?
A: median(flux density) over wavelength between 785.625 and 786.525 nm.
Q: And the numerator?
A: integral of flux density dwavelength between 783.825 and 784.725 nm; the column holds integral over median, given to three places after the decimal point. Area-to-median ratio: 0.896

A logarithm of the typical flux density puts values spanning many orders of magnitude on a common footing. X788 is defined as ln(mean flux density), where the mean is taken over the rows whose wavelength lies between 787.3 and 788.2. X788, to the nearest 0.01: 1.86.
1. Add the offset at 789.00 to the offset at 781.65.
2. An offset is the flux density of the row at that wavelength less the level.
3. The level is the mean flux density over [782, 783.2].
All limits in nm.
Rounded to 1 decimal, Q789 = 0.2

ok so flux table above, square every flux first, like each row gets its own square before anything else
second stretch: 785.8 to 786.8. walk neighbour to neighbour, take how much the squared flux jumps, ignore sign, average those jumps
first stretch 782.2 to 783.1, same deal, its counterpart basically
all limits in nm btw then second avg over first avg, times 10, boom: 25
